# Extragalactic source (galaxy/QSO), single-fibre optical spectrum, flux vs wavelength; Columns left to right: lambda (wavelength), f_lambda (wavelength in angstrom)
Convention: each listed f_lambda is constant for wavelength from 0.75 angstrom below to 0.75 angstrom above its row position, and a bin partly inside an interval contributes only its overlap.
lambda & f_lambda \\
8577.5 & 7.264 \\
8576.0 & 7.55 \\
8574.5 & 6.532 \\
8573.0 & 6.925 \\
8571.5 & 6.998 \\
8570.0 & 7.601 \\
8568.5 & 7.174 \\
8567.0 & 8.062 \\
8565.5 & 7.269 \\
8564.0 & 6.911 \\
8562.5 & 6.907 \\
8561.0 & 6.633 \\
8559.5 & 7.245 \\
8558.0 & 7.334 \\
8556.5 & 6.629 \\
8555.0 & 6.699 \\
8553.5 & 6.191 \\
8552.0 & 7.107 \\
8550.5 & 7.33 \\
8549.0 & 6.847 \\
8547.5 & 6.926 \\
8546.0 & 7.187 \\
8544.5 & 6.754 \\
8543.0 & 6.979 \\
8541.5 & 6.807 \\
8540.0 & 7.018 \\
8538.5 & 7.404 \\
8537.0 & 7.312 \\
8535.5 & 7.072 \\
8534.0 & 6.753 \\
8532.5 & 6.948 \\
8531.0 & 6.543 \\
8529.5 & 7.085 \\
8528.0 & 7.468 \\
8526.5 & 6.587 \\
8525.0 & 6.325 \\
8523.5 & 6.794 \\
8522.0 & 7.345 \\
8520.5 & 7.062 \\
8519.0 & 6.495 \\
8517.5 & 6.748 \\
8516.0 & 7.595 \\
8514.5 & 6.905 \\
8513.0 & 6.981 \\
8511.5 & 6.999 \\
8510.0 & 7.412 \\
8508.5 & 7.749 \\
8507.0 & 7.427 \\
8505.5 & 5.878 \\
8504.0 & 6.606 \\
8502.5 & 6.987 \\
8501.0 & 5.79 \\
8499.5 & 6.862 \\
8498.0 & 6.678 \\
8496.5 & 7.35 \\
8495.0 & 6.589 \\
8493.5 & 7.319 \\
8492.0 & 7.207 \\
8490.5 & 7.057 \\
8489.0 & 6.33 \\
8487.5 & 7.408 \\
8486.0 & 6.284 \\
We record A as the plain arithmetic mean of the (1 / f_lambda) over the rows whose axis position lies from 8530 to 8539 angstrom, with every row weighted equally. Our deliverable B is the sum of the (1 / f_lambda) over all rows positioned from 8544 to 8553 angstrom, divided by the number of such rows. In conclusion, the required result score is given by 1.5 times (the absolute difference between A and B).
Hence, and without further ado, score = 0.001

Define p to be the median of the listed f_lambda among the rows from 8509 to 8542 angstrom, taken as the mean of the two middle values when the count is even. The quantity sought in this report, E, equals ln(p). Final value 1.94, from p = 6.99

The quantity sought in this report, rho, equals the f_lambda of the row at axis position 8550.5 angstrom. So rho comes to 7.33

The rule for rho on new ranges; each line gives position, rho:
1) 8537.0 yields 7.312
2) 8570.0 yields 7.601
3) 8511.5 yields 6.999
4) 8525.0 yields 6.325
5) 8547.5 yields 6.926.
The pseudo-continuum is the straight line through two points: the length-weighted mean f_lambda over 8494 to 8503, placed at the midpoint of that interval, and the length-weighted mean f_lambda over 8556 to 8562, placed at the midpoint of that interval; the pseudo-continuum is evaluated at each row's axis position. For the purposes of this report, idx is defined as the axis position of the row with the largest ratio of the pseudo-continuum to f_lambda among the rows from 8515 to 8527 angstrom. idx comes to 8525.0 angstrom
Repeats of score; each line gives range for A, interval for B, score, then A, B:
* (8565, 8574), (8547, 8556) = 0.015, 0.137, 0.146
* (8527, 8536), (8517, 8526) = 0.006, 0.144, 0.148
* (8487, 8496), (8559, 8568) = 0.005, 0.144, 0.140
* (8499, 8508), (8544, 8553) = 0.016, 0.153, 0.142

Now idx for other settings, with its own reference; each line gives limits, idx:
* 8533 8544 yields 8534.0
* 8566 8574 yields 8573.0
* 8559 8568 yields 8561.0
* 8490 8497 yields 8495.0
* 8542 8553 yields 8544.5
